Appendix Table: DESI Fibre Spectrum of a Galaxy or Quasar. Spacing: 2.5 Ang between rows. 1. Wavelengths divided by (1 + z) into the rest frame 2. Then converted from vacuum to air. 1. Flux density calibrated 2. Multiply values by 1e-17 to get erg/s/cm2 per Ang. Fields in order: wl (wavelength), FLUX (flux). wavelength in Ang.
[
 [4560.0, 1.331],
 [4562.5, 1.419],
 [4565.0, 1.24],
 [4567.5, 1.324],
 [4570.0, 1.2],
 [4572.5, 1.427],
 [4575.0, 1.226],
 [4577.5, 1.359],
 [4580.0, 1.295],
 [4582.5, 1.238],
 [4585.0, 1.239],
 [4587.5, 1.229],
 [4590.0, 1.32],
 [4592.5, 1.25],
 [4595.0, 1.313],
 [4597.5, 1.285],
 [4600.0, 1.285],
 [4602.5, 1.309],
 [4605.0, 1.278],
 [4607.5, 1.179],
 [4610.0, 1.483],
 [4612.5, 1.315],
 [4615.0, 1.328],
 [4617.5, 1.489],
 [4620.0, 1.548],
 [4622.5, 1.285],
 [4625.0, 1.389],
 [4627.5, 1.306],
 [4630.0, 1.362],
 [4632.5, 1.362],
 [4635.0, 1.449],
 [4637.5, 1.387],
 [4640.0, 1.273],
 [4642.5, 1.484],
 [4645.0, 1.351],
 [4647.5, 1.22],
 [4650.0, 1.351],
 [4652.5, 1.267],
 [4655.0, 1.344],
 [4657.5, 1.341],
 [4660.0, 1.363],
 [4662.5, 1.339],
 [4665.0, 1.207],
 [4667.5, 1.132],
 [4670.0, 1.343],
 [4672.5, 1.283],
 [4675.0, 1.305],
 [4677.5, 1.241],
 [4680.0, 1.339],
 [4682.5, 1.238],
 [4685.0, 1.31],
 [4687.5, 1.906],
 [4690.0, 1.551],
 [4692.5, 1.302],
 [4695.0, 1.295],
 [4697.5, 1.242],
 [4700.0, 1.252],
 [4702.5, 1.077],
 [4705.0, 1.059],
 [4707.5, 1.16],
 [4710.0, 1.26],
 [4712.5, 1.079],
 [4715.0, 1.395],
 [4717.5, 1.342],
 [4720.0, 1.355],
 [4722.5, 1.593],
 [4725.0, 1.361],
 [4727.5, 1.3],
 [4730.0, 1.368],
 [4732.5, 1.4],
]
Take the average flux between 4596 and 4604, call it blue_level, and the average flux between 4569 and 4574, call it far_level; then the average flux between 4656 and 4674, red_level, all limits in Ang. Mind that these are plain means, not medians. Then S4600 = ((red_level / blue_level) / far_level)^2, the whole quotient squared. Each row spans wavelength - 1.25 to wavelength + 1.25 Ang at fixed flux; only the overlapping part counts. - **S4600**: 0.574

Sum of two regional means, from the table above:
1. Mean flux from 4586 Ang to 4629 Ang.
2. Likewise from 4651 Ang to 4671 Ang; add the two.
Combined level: 2.621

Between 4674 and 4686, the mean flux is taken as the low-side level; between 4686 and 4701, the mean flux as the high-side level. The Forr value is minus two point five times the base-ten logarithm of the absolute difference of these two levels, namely 2.1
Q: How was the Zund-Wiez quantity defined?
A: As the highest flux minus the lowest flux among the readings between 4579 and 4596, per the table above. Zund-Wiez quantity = 0.09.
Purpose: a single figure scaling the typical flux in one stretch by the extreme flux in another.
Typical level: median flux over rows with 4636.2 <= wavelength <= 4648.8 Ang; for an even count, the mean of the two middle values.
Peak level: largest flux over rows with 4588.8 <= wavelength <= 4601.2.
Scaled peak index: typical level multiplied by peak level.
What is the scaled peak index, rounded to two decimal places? 1.78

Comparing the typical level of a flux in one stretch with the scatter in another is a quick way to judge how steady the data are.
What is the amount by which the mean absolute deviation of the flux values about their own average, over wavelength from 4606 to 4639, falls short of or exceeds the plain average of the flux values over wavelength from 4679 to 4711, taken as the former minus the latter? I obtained -1.23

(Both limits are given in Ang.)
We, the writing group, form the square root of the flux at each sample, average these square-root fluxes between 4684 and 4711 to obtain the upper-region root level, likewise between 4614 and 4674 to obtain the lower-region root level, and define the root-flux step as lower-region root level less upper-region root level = 0.017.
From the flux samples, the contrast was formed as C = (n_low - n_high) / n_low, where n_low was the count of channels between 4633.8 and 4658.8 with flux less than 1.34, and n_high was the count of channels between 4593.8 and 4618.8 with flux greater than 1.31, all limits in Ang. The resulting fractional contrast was -0.67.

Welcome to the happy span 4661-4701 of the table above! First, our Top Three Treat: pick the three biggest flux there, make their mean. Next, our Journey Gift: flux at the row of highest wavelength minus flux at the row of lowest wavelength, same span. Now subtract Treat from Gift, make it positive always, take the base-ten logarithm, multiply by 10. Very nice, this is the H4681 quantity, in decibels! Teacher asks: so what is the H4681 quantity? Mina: 2.3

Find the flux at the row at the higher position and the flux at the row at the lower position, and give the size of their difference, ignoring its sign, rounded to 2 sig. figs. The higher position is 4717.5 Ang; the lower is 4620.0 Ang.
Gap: 0.21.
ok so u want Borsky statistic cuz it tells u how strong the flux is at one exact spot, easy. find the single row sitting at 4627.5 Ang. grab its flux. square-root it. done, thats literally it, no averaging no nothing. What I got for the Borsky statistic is 1.143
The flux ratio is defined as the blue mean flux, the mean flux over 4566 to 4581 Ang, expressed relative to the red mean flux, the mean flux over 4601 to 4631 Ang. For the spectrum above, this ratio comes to 0.96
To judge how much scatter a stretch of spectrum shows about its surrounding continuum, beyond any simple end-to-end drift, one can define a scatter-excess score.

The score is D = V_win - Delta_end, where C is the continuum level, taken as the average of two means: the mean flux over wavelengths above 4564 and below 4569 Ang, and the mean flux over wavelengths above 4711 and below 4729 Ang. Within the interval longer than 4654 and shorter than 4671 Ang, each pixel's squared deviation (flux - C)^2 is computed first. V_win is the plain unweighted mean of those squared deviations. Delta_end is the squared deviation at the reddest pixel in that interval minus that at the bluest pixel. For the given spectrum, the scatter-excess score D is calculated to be 0.007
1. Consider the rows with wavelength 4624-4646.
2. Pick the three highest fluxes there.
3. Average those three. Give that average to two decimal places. 1.44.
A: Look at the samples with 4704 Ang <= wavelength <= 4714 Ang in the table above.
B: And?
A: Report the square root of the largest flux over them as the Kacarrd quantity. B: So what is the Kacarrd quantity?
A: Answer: 1.12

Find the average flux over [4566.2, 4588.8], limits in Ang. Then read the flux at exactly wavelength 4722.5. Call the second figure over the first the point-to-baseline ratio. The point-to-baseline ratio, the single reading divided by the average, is 1.24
